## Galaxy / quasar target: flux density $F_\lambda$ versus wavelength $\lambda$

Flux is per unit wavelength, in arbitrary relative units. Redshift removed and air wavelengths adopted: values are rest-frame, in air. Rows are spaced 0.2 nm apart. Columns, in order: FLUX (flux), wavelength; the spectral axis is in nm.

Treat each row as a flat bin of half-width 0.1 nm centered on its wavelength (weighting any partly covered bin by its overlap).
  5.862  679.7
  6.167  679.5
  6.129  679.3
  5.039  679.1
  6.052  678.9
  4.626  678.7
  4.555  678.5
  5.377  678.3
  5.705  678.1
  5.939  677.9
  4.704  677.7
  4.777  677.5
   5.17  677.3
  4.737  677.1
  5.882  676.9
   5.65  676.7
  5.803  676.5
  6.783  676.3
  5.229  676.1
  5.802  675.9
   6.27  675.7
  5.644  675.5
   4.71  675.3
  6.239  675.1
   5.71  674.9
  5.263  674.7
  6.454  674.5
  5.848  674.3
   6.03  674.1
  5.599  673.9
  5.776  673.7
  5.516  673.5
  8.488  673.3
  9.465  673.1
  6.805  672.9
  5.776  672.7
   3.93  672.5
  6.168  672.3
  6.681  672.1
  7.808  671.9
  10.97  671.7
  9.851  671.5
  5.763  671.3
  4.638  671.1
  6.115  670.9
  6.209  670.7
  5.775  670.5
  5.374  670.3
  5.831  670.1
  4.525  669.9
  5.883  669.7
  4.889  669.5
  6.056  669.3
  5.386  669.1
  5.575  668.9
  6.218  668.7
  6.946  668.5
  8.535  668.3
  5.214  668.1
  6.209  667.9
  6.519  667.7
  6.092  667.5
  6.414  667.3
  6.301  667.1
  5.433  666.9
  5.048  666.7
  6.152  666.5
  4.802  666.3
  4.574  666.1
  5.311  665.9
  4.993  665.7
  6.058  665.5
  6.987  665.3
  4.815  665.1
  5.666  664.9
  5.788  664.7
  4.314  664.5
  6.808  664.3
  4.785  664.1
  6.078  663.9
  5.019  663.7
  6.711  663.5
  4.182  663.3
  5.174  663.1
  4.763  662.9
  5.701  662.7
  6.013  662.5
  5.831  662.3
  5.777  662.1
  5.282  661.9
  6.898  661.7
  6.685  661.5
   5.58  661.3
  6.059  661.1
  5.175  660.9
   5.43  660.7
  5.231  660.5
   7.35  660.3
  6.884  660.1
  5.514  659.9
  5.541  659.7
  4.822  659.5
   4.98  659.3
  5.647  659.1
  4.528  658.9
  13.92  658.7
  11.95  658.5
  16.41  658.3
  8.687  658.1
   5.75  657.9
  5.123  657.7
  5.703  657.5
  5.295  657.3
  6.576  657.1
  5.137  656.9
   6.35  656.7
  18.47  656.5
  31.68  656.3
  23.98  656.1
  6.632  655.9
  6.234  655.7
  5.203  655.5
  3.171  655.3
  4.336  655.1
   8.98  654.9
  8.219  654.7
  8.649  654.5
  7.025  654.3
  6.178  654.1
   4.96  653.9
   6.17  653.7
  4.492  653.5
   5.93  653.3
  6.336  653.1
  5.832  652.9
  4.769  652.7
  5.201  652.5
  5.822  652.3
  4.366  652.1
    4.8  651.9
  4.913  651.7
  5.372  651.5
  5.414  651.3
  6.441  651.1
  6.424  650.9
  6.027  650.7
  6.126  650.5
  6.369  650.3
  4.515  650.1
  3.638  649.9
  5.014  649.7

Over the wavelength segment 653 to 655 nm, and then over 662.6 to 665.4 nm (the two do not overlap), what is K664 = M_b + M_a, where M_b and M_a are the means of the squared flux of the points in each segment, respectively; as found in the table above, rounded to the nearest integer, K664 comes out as 78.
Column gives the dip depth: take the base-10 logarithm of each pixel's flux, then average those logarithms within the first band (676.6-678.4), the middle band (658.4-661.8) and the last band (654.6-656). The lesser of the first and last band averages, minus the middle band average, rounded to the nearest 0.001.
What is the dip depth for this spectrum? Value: -0.073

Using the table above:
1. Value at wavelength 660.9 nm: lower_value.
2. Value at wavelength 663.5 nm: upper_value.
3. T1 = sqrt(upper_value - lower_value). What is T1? 1.2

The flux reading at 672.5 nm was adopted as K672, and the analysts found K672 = 3.93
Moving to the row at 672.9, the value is 6.805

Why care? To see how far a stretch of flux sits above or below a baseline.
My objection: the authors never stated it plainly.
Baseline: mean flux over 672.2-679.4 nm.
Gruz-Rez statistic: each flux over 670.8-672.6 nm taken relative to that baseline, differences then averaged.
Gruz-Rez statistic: 1.1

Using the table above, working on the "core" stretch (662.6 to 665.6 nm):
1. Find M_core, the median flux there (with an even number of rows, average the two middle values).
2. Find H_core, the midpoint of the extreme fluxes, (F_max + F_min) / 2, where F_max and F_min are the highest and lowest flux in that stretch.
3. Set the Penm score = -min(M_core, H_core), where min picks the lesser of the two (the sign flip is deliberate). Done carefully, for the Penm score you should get -5.6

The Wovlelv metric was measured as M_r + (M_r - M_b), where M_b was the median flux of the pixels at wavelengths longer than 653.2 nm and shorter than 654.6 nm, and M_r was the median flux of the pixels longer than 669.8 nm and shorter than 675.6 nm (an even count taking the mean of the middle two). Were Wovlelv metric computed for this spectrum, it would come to 5.5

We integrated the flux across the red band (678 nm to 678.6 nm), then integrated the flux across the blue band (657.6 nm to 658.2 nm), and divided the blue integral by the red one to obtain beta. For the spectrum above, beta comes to 1.25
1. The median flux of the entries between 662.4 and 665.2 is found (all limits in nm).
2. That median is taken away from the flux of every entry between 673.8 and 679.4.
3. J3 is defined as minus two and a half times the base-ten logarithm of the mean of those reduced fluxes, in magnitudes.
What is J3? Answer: 2.1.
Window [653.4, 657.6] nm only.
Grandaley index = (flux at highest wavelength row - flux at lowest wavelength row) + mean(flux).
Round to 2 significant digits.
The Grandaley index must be 9.9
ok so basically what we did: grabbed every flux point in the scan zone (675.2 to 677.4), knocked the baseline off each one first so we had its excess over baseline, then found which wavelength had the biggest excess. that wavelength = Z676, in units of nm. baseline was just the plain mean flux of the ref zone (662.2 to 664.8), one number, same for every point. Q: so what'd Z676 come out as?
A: 676.3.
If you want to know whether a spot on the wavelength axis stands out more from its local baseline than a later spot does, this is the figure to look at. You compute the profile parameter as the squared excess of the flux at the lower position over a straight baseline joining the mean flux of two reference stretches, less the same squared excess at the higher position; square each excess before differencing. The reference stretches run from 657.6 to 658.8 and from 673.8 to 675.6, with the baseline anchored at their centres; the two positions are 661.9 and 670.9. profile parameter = 16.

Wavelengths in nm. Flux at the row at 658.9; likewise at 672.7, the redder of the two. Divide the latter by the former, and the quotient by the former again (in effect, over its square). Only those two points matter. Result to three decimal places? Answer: 0.282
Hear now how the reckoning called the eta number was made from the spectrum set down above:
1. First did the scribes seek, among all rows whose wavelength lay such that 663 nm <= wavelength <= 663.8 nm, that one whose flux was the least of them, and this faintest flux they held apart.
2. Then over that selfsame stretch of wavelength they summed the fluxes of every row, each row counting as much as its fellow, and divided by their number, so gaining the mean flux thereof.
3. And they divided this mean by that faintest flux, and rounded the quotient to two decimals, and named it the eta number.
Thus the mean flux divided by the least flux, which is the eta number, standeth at 1.26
